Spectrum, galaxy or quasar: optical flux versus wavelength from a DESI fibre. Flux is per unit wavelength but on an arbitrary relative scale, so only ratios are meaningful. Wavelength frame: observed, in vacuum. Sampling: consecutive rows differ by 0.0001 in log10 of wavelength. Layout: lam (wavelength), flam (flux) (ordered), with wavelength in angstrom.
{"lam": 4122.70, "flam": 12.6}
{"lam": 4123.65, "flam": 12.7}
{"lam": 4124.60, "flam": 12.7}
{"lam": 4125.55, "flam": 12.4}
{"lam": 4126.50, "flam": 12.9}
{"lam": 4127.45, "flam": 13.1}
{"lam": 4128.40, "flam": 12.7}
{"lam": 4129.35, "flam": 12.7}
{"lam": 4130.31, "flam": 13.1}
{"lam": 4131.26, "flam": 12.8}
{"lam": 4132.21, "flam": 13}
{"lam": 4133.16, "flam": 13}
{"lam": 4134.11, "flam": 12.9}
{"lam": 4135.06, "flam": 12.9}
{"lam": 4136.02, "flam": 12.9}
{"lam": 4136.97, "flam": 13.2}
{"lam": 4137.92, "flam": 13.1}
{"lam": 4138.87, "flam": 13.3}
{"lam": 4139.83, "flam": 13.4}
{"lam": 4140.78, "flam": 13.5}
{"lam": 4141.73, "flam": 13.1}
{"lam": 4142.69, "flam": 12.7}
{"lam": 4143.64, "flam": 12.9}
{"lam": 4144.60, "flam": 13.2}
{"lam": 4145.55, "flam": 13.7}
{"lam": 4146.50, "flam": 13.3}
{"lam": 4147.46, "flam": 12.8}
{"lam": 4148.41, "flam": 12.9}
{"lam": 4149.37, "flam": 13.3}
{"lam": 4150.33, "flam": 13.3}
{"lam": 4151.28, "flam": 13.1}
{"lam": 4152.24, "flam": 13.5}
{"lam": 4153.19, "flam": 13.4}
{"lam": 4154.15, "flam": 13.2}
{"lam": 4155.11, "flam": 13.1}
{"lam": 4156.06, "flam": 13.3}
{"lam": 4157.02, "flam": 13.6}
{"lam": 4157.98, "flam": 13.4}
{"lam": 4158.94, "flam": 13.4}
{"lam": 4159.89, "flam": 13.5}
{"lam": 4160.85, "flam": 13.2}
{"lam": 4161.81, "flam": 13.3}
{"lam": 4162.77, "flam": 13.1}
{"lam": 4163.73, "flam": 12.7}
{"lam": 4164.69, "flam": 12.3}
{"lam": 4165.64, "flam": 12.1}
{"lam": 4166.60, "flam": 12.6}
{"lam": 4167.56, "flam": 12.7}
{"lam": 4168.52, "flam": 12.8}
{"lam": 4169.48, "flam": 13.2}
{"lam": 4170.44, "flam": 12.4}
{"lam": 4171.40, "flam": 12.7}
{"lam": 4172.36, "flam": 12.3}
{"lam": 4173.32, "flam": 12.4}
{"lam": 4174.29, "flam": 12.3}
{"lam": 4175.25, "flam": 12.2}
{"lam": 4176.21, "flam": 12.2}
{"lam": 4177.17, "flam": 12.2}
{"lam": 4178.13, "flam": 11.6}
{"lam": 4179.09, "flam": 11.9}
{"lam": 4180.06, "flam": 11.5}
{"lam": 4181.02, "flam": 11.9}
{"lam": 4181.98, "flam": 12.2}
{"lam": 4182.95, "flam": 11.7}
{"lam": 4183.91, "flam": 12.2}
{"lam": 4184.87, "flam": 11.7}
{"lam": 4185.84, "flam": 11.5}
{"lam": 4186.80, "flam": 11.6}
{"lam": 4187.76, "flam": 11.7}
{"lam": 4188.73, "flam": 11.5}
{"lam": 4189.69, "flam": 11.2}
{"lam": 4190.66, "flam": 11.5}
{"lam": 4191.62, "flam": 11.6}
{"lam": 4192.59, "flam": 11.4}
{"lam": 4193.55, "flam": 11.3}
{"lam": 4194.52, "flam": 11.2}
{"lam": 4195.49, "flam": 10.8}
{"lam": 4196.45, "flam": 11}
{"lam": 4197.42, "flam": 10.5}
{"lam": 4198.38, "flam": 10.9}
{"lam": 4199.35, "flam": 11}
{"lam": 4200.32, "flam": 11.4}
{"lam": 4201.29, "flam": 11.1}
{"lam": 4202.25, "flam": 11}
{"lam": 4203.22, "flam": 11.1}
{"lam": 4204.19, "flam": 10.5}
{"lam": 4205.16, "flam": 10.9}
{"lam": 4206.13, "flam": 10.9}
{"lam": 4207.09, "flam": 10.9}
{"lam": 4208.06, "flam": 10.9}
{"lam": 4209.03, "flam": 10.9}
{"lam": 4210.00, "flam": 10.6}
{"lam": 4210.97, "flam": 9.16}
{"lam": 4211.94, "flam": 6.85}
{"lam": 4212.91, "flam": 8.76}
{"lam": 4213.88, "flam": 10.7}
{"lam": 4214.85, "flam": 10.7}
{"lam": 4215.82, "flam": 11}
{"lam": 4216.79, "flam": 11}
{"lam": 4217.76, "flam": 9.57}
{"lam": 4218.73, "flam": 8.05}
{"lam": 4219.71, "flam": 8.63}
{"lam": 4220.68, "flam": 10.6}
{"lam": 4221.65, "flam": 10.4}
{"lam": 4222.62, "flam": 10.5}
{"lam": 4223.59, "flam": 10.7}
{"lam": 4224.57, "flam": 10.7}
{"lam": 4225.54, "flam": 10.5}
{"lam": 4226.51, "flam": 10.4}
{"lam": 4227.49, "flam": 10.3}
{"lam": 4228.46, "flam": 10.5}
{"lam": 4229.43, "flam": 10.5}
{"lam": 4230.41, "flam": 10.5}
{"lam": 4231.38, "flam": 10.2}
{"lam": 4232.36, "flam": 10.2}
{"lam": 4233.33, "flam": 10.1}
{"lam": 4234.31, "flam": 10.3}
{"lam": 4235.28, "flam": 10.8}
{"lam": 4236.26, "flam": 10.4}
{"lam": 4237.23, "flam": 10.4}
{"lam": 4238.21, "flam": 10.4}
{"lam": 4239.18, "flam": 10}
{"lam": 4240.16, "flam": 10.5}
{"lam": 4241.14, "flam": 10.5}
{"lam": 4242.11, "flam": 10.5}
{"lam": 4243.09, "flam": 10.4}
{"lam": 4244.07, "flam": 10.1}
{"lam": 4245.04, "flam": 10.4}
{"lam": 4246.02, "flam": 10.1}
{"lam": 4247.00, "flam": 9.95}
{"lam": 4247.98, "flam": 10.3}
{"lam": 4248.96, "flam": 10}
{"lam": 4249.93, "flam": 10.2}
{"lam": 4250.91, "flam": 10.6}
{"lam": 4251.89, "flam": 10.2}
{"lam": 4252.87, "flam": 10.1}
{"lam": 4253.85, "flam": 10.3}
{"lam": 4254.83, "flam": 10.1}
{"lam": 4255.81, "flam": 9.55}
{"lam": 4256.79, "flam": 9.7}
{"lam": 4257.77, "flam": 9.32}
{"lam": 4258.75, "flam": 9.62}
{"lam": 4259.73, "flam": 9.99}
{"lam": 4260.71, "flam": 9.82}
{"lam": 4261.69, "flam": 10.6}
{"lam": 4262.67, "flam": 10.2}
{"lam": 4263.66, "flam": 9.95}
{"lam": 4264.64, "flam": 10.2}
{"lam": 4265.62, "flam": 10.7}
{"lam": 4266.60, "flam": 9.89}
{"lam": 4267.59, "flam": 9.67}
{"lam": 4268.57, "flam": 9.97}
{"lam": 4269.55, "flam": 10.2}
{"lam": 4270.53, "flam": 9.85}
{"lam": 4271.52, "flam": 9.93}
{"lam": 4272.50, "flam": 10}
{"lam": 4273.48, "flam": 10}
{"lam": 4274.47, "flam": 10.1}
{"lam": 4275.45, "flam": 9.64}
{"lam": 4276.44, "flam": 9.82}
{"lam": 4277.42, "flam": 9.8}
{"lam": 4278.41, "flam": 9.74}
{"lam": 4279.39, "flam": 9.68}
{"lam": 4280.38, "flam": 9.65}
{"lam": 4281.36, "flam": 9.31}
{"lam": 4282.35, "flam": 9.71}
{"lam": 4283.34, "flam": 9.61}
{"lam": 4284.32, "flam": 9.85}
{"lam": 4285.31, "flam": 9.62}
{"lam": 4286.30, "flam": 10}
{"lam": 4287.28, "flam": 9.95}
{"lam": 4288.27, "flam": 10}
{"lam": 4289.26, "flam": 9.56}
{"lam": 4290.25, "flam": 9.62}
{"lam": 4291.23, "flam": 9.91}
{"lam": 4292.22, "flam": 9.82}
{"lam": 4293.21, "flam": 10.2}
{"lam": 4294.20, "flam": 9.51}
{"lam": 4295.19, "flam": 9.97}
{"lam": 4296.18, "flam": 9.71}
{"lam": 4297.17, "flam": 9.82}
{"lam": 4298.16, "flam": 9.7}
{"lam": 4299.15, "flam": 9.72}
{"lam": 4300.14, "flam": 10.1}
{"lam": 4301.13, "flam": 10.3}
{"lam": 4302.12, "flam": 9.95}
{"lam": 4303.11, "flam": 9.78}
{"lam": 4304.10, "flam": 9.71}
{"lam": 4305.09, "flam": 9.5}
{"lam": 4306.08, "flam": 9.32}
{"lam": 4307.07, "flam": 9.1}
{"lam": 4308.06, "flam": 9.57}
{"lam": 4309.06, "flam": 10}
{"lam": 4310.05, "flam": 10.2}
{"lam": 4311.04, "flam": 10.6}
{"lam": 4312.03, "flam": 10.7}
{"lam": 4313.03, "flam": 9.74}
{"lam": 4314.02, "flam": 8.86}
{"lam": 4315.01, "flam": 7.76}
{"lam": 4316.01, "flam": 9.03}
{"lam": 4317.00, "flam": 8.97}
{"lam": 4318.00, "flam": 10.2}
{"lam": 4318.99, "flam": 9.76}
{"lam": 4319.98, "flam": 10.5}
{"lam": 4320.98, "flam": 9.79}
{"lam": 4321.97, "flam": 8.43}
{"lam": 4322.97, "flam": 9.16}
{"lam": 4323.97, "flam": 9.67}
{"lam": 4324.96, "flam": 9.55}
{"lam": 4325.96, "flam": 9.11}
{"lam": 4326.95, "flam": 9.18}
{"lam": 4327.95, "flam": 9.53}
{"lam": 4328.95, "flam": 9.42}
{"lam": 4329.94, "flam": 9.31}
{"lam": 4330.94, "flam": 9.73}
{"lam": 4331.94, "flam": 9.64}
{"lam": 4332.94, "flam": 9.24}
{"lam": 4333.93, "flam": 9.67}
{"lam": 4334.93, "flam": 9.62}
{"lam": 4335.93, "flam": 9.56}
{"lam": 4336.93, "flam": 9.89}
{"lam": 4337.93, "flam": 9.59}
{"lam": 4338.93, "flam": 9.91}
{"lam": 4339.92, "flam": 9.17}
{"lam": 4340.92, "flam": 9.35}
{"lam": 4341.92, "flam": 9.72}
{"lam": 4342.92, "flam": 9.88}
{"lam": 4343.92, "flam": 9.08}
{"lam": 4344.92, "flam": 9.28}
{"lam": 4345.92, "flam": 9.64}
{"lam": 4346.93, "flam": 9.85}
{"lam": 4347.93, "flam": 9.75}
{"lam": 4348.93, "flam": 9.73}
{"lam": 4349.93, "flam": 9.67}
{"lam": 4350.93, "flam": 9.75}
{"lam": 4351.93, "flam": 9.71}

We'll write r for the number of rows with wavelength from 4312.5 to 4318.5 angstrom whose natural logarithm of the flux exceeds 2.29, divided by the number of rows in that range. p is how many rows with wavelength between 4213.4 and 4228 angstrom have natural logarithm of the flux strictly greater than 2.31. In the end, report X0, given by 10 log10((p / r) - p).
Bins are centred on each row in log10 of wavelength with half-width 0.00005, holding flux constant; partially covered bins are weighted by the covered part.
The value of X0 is 18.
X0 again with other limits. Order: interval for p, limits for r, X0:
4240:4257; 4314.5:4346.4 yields 19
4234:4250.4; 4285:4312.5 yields 12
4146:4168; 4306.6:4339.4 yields 19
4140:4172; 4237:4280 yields 11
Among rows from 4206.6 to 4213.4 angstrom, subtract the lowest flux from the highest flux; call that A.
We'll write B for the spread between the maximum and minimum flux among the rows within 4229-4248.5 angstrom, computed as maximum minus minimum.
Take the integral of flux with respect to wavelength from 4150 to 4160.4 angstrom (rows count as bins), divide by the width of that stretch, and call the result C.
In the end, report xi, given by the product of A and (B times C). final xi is 46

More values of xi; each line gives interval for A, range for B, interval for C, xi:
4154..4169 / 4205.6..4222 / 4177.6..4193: 73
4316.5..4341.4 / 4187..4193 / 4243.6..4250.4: 11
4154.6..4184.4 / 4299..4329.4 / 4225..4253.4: 64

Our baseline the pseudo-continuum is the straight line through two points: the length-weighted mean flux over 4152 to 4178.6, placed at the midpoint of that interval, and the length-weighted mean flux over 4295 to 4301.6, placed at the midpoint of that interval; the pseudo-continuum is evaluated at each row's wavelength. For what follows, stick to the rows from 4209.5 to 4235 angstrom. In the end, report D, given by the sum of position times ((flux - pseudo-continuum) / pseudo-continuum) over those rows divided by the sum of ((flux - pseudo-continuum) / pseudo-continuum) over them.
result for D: 4219.9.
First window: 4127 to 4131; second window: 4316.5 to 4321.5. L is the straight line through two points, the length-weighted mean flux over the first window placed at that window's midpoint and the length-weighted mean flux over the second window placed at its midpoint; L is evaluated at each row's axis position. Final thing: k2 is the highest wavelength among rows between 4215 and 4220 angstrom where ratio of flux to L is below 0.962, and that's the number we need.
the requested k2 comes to 4219.71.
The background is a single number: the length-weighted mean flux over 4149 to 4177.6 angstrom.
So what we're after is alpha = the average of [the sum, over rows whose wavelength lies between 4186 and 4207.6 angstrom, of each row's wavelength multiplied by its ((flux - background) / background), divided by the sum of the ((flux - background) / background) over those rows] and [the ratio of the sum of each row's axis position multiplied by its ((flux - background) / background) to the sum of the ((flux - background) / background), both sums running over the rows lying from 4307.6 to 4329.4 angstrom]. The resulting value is 4258.3 angstrom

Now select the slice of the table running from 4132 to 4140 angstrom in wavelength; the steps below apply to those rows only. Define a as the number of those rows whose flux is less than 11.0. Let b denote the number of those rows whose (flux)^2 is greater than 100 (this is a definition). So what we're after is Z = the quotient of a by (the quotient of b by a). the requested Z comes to 0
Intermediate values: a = 0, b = 9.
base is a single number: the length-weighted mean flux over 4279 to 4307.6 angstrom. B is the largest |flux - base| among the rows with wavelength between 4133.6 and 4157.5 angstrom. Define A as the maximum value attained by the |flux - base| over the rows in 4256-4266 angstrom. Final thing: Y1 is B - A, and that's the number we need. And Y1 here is 3.0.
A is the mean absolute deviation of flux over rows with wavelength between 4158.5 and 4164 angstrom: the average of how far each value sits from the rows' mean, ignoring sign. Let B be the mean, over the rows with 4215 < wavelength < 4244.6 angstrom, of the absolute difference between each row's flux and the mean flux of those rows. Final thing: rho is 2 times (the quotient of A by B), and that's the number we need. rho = 1.1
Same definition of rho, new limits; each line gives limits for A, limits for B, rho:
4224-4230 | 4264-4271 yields 0.7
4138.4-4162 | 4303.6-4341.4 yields 1.0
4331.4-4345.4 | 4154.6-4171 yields 1.2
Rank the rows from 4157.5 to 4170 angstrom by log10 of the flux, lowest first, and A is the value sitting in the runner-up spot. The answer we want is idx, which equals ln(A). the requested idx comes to 0.09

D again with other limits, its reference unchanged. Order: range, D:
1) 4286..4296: 4290.2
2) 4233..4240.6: 4236.6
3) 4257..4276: 4265.4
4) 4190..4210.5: 4200.7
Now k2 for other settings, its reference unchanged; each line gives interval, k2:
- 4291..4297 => 4296.18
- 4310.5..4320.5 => 4317.00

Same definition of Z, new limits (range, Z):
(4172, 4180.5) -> 0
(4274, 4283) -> 81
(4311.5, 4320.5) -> 27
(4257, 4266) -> 20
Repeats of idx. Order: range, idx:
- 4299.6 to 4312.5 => -0.03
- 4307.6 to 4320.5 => -0.05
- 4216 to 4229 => -0.07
